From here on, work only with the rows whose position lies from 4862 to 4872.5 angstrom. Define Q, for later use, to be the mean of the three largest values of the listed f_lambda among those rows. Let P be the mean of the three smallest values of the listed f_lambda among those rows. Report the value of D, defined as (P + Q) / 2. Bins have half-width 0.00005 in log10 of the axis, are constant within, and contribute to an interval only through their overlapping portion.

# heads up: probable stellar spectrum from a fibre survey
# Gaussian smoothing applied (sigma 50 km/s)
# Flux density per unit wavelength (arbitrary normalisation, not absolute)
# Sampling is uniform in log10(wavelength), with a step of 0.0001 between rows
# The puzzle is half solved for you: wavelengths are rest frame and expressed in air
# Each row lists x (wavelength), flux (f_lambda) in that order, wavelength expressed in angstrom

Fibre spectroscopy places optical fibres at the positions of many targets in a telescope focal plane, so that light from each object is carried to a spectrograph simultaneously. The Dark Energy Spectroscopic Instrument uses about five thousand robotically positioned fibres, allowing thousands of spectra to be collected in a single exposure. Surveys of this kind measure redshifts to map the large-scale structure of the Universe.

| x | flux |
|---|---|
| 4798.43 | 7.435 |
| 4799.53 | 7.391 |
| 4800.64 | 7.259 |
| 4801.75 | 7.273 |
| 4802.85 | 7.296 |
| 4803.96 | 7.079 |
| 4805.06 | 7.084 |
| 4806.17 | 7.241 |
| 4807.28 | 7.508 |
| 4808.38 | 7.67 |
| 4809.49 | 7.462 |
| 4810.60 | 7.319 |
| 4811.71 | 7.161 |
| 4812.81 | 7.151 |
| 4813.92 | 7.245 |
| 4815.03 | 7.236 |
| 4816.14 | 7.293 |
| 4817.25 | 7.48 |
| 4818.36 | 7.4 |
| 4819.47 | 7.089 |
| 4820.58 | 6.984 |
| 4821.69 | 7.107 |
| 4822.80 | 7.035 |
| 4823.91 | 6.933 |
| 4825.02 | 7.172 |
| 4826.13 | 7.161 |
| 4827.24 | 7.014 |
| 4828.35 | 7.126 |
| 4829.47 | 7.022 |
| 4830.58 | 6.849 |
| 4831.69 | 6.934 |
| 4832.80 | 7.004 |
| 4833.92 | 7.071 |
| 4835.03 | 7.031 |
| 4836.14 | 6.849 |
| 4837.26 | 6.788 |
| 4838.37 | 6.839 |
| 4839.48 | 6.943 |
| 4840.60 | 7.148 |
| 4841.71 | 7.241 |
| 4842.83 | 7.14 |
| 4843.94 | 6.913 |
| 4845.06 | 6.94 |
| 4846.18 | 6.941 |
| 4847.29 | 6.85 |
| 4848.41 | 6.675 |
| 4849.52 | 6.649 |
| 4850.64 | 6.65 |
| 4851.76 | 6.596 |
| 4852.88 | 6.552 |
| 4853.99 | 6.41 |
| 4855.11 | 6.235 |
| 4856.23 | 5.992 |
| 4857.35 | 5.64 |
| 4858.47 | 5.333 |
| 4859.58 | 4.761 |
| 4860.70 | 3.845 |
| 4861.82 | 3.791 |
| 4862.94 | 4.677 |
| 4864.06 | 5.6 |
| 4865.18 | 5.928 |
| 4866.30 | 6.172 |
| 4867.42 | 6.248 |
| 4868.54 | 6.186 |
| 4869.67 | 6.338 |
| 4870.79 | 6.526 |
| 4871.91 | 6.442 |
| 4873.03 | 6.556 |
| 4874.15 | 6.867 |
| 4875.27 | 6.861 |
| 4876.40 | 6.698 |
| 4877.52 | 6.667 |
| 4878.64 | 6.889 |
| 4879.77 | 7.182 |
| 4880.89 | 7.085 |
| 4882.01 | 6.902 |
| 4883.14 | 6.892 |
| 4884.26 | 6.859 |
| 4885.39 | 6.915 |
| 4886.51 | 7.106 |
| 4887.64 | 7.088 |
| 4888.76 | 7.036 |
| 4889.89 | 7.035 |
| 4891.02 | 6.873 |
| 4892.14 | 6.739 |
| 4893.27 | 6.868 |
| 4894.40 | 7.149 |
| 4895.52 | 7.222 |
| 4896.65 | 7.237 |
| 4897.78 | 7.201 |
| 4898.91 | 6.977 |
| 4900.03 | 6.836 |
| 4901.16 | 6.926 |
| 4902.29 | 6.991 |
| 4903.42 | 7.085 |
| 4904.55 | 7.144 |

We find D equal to 5.92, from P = 5.40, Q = 6.4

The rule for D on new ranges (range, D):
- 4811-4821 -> 7.23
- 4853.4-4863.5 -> 5.16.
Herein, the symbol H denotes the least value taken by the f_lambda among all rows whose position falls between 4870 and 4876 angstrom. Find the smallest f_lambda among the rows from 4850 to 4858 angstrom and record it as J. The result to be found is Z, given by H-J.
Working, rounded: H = 6.442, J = 5.64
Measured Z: 0.8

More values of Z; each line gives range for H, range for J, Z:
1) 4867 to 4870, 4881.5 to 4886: -0.7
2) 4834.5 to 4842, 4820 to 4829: -0.1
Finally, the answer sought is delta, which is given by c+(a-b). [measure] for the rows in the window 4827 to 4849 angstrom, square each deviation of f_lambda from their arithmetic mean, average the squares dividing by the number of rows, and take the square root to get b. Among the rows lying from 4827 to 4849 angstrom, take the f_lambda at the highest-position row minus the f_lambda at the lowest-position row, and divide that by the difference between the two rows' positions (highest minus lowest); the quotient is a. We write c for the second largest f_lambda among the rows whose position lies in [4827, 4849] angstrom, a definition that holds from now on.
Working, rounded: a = -0.016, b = 0.14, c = 7.148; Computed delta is 7.0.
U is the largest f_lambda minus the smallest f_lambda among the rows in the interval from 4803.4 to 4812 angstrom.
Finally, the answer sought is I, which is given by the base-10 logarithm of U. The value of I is -0.23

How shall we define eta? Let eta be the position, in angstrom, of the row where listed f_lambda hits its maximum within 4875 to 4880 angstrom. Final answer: 4879.77 angstrom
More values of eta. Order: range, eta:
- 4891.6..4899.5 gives 4896.65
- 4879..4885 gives 4879.77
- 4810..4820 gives 4817.25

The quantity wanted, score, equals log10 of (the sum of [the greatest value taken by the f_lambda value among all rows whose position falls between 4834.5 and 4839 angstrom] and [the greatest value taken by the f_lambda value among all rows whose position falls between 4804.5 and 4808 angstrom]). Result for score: 1.16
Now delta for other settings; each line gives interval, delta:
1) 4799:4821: 7.3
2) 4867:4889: 6.9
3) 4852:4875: 5.7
